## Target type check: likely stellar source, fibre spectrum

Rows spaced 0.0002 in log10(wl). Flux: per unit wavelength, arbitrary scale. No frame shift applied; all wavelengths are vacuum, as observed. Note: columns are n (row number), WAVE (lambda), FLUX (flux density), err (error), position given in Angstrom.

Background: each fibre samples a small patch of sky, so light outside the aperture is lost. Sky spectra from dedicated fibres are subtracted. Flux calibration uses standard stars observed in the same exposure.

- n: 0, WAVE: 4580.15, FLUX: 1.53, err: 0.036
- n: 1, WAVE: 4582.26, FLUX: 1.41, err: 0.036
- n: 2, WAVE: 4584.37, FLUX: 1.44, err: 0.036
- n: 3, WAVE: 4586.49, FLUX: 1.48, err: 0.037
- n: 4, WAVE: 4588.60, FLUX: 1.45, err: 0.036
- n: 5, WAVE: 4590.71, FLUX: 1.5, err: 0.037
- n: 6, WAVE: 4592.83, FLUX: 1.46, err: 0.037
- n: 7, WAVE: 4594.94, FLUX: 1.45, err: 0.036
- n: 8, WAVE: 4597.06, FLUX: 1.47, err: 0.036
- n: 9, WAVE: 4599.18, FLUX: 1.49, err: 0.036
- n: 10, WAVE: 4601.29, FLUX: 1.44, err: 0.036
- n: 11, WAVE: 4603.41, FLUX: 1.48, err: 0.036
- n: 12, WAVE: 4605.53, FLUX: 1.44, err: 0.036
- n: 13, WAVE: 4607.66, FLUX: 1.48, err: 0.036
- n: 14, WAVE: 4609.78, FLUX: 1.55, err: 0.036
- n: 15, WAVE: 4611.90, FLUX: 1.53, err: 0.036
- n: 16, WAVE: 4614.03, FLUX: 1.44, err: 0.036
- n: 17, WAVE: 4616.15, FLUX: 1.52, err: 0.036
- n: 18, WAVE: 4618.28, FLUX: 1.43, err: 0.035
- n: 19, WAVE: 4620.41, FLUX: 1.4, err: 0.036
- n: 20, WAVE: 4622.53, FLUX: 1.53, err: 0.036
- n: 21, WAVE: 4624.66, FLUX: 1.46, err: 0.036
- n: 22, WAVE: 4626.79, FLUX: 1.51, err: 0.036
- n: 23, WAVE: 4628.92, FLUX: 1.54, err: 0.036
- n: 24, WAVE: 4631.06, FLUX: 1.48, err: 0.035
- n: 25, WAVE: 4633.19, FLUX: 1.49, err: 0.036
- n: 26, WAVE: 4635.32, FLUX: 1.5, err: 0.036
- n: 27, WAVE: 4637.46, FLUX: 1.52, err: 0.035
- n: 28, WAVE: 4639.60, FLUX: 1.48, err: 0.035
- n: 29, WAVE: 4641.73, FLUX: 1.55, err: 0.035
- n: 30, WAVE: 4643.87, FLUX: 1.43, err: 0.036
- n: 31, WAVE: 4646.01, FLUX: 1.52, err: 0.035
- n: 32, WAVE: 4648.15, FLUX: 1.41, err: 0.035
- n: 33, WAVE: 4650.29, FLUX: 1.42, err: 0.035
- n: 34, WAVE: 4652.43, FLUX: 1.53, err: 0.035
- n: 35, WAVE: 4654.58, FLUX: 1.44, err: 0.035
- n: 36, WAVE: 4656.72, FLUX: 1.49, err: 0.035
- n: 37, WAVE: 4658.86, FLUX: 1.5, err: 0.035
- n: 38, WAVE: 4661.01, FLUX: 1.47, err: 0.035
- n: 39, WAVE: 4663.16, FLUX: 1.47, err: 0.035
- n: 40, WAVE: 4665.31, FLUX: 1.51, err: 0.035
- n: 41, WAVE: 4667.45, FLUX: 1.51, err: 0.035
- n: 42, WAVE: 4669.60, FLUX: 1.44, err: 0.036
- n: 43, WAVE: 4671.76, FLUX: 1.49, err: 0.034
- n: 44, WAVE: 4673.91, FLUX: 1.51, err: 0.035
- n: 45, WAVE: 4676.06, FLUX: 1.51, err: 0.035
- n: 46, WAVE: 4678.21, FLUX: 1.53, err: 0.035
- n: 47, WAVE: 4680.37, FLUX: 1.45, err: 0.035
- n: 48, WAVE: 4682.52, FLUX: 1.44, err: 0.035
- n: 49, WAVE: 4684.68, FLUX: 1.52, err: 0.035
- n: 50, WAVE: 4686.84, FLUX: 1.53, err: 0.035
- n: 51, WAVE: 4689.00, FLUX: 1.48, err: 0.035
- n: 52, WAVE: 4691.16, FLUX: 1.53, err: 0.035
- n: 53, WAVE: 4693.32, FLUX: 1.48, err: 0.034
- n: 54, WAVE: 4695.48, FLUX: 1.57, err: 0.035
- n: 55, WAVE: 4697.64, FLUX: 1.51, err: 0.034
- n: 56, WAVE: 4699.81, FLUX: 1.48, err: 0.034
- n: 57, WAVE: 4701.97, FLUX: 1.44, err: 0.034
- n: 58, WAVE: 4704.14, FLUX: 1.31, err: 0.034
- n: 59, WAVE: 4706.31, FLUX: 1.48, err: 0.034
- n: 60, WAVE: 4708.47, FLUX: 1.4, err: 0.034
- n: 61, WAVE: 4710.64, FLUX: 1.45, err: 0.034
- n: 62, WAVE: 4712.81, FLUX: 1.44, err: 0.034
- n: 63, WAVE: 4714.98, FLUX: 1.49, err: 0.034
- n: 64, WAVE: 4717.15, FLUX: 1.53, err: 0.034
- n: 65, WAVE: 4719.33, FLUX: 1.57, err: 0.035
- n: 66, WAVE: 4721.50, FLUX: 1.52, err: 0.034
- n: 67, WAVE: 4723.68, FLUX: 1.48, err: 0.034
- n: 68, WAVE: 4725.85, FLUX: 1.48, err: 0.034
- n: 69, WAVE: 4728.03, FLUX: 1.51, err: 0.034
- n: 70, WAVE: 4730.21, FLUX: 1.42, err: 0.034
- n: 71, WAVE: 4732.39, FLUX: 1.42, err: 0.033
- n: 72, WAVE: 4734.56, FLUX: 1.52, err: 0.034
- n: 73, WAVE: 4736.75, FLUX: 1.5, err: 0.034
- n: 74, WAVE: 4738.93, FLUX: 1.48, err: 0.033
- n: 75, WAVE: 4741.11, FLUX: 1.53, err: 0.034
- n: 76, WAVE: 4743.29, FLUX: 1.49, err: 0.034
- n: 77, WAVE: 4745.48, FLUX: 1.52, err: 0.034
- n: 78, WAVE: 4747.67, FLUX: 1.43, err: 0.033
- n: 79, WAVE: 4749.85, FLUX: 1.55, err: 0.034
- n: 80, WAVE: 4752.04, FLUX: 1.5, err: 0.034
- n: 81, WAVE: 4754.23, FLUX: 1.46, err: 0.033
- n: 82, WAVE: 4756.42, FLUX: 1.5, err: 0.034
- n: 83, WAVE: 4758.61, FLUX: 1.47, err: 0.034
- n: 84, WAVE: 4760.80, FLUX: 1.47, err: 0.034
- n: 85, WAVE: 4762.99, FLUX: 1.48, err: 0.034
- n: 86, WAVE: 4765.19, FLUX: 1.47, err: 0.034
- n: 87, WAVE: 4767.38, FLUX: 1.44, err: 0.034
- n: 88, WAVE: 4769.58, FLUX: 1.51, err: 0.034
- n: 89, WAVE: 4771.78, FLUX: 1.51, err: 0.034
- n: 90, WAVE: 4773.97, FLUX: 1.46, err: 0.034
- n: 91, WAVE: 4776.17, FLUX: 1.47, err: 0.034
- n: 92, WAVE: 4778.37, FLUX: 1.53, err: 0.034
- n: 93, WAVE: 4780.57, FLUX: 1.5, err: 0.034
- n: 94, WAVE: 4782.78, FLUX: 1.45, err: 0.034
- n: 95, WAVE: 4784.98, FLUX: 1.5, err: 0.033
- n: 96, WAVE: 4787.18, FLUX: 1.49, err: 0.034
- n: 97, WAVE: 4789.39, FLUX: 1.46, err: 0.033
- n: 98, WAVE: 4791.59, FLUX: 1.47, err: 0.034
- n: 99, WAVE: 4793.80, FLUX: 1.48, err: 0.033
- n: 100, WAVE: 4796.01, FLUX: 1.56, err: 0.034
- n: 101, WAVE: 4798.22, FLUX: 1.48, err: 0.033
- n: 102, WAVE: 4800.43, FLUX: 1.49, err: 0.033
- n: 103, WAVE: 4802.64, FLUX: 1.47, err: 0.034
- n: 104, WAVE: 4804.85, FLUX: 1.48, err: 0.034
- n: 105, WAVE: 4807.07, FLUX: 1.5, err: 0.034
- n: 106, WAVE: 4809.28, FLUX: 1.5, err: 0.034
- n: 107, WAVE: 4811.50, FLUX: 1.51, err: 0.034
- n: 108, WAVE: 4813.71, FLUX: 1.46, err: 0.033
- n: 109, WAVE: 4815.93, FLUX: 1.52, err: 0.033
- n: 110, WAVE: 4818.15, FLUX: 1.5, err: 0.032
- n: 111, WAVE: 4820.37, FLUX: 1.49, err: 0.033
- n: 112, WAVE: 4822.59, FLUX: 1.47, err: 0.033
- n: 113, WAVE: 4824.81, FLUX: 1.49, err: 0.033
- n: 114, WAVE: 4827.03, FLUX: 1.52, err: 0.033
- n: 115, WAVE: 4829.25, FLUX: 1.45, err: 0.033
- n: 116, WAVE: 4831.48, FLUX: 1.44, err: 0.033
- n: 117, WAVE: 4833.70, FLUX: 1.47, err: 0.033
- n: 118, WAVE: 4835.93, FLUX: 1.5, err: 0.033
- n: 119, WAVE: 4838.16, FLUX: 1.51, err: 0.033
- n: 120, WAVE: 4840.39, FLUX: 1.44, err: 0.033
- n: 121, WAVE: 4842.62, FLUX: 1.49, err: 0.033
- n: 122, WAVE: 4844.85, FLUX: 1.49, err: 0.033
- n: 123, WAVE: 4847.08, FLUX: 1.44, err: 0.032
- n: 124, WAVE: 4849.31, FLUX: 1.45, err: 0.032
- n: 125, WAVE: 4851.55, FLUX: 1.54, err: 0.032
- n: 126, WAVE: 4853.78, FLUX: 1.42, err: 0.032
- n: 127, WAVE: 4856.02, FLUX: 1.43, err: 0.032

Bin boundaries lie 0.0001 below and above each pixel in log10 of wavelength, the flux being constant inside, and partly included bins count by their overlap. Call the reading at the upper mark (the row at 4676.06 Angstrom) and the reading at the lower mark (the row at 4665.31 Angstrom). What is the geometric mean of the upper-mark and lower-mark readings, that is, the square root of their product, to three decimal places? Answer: 1.510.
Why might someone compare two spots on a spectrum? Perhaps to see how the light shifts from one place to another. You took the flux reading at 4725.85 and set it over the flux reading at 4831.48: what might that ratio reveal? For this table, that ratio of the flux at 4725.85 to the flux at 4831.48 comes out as 1.03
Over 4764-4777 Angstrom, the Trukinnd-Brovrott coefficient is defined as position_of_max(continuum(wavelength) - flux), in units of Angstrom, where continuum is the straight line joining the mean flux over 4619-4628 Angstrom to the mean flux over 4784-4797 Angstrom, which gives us 4767.38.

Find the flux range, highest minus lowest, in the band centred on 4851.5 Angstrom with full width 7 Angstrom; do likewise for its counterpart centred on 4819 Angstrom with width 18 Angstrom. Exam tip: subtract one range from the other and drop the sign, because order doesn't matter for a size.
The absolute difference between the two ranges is 0.060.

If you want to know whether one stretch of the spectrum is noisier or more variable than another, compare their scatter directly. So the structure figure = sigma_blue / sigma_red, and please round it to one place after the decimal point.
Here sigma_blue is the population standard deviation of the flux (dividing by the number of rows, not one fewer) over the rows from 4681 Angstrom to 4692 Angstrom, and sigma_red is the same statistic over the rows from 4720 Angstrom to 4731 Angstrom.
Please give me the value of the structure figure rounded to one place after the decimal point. 1.0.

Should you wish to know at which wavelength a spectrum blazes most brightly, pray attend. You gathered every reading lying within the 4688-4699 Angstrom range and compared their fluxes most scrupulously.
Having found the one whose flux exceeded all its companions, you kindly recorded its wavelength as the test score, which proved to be 4695.48 Angstrom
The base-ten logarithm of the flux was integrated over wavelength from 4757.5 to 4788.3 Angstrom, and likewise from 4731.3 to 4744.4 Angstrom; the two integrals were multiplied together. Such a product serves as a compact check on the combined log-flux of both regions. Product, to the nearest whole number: 12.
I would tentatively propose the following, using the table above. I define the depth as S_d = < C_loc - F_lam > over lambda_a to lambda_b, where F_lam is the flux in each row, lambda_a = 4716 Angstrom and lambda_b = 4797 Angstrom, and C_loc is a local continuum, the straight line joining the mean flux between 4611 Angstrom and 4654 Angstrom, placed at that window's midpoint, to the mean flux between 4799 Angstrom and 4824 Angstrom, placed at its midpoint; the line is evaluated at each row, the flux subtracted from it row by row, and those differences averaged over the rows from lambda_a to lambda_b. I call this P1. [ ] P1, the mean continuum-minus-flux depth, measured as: -0.002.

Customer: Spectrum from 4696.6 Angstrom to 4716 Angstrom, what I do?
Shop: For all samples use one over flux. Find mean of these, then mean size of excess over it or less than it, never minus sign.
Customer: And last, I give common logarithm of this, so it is -1.69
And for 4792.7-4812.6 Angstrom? -2.09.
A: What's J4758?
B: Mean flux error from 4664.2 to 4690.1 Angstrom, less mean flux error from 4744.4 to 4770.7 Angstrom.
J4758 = 0.0012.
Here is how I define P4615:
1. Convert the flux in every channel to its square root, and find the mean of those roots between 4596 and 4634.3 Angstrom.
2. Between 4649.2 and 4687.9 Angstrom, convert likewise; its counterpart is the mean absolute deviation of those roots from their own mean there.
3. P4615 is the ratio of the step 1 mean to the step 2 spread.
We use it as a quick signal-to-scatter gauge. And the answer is 96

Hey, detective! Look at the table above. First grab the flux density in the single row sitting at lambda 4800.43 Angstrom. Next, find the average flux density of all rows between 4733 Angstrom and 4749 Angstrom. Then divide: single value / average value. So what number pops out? 1.00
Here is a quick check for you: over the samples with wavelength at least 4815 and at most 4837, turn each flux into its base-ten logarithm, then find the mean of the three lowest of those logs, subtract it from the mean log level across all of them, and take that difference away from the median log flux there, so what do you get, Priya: 0.164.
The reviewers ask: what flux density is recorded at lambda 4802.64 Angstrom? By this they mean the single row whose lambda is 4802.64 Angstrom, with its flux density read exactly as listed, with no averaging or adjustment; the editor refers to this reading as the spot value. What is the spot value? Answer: 1.47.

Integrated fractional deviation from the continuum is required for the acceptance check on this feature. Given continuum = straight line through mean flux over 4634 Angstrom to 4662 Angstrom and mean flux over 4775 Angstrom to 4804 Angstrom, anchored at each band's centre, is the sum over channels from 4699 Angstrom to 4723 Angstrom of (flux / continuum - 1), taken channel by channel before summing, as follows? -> -0.15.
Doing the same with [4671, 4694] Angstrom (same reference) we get 0.10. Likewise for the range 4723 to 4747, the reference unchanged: 0.00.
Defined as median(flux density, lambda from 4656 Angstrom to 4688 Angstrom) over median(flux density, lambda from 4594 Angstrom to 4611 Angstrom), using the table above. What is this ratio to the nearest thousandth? 1.017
